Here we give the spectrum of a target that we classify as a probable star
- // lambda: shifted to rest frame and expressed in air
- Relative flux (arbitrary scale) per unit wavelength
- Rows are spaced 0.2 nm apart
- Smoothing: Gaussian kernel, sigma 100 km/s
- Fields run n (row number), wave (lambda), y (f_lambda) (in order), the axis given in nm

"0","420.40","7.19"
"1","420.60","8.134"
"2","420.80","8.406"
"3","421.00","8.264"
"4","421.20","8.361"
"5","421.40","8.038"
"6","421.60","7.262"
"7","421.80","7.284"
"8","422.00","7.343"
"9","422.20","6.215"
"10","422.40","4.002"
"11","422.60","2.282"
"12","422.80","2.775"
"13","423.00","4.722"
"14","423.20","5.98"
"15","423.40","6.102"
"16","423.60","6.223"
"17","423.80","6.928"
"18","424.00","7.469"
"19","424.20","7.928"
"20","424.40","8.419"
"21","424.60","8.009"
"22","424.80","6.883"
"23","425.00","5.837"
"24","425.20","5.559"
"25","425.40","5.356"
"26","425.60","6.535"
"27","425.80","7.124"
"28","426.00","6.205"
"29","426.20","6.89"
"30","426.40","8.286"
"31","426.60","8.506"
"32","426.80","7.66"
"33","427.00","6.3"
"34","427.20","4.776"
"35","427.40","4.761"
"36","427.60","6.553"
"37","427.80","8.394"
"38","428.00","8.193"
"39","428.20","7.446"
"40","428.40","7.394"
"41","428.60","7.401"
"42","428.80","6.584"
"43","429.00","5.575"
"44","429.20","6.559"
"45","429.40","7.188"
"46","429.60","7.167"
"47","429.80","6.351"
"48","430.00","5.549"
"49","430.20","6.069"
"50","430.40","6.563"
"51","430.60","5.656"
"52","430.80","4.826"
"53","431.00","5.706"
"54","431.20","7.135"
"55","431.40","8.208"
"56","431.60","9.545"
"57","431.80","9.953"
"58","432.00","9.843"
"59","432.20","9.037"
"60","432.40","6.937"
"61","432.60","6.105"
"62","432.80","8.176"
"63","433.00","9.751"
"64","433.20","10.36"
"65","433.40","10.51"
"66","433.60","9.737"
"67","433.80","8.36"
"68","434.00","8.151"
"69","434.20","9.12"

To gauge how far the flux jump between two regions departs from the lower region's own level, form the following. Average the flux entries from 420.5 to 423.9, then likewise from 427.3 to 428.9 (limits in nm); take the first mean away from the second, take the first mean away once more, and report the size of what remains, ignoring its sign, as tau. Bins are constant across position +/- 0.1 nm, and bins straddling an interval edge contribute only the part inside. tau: 6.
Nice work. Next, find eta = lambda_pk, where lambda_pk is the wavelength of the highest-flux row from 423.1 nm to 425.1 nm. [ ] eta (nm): 424.40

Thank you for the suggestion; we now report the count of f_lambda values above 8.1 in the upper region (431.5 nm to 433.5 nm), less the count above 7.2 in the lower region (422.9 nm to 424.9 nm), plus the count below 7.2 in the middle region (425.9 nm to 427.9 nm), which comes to 10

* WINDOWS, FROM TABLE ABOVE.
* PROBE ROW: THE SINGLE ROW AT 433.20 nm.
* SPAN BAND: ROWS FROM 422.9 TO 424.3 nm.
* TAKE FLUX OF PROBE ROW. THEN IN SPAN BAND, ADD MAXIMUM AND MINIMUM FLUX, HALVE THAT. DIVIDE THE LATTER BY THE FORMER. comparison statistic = 0.61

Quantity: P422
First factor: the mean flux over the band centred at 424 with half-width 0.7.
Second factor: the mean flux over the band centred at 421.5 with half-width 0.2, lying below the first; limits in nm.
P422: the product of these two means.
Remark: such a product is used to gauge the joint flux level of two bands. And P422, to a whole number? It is 56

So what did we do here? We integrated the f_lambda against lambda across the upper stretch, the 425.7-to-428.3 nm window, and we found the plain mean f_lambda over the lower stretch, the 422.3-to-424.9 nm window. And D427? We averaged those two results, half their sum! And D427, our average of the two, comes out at 12.1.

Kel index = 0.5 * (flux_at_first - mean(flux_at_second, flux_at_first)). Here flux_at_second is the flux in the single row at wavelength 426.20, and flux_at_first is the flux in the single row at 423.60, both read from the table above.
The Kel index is -0.2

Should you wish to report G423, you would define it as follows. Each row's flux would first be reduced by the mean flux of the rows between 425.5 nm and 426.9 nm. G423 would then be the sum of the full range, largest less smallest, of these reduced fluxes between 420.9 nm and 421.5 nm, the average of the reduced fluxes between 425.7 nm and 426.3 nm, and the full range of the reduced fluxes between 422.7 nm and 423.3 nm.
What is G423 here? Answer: 3.0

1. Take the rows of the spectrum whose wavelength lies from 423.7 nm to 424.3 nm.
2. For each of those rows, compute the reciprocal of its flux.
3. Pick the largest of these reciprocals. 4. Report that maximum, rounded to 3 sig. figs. 0.144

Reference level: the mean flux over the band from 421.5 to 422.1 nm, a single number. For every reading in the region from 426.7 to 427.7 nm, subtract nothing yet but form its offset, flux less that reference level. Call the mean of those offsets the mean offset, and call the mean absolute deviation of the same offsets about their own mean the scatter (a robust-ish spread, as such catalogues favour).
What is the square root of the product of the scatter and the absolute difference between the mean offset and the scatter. 1.50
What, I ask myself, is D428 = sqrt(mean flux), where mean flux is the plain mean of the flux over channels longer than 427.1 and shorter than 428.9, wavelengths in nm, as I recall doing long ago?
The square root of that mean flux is 2.61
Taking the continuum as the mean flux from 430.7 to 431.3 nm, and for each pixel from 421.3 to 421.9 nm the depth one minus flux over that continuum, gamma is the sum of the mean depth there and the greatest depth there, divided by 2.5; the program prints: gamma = -0.20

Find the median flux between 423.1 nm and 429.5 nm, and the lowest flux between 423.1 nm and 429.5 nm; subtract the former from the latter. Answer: -2.13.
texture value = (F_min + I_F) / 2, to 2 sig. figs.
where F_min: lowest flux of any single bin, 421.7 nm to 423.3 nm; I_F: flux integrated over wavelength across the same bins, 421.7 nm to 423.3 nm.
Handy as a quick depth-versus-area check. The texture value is 5.2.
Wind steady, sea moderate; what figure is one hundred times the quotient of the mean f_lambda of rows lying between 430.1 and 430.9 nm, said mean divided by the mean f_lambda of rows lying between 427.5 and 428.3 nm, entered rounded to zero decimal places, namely 76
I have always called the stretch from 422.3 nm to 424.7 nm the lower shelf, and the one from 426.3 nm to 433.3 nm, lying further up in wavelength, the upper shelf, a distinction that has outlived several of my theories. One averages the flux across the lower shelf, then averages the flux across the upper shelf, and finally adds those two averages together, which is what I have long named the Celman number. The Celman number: 13.2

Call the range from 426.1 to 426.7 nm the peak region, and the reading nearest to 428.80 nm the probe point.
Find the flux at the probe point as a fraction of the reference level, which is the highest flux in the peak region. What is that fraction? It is 0.77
